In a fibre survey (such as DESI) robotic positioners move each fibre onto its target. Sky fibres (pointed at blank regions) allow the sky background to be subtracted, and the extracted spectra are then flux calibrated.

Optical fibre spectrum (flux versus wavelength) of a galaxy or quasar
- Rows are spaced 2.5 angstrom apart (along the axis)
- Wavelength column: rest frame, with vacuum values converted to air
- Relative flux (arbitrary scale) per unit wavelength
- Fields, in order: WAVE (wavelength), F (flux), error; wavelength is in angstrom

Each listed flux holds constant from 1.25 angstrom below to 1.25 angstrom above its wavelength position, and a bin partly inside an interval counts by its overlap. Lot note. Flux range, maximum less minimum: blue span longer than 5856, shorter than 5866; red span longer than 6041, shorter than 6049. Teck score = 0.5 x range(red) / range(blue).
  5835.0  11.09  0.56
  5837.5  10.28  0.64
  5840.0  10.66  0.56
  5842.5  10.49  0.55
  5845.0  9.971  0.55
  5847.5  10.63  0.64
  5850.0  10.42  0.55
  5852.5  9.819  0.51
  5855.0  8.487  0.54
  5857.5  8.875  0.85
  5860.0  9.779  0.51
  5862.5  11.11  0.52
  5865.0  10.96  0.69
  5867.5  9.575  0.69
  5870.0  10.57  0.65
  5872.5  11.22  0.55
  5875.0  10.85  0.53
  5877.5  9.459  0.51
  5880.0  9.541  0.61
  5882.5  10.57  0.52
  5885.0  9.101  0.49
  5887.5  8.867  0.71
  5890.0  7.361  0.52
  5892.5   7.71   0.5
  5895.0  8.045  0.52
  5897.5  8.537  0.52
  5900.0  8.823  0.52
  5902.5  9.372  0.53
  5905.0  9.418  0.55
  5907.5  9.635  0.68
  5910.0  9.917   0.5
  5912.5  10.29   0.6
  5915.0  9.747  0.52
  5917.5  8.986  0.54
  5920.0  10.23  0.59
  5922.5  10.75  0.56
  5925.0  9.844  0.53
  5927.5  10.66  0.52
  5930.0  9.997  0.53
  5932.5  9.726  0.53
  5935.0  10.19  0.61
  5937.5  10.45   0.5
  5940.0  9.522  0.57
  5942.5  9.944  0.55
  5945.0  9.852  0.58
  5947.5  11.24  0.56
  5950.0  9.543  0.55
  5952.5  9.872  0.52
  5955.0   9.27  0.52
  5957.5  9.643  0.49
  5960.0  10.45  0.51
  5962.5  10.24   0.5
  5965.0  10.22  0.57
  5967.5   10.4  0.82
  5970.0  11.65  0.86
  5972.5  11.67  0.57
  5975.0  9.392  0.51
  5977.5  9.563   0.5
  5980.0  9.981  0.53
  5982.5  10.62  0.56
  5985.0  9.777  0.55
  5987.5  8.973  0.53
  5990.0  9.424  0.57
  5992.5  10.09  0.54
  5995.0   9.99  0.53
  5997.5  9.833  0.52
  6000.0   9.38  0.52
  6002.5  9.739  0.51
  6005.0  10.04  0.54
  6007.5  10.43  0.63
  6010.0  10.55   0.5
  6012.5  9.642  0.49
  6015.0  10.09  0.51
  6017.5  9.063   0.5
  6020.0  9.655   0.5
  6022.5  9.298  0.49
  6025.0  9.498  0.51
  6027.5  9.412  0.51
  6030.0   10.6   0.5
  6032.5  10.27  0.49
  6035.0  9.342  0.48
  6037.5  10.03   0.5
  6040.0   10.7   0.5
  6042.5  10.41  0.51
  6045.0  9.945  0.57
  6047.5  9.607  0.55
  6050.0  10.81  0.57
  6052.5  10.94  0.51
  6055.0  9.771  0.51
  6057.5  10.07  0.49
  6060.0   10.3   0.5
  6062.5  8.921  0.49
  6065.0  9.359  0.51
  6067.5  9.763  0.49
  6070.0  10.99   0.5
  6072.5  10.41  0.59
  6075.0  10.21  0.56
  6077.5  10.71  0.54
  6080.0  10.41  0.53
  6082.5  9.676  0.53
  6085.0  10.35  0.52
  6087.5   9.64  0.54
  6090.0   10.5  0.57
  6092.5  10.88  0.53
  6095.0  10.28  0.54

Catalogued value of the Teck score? 0.18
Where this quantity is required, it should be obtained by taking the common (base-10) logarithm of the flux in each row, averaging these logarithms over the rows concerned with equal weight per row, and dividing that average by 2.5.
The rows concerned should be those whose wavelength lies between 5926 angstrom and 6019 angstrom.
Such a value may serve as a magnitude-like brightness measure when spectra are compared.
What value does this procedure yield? 0.400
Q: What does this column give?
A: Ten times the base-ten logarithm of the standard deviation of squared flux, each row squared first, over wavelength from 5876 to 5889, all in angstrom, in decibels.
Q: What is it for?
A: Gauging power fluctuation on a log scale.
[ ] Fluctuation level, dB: 11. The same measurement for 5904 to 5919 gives 9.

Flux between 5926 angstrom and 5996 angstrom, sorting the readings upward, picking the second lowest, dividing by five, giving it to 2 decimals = 1.85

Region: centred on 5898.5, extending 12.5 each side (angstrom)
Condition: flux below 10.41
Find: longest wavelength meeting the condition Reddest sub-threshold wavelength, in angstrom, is 5910.0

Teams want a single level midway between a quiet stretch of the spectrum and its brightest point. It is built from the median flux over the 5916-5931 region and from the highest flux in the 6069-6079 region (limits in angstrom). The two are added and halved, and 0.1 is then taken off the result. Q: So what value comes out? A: 10.5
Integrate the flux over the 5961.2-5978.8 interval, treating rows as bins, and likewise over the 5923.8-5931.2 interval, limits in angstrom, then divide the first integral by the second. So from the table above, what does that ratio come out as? 2.4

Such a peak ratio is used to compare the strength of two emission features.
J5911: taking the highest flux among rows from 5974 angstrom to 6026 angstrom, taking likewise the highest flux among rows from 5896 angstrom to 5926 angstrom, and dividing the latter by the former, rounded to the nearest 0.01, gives 1.01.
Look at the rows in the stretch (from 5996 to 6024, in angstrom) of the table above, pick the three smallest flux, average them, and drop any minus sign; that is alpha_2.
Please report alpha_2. 9.25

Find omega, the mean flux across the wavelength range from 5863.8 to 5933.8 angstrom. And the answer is 9.6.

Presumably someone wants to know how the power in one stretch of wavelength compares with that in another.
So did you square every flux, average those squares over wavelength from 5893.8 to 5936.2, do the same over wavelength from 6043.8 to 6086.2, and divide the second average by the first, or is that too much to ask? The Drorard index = 1.10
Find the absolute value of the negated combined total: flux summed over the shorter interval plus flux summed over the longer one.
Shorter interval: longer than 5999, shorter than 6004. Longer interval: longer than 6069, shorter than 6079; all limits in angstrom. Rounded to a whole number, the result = 61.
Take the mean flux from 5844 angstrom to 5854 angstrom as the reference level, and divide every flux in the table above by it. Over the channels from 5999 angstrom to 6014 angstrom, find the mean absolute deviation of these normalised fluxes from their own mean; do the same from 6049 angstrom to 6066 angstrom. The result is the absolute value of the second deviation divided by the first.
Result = 1.53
